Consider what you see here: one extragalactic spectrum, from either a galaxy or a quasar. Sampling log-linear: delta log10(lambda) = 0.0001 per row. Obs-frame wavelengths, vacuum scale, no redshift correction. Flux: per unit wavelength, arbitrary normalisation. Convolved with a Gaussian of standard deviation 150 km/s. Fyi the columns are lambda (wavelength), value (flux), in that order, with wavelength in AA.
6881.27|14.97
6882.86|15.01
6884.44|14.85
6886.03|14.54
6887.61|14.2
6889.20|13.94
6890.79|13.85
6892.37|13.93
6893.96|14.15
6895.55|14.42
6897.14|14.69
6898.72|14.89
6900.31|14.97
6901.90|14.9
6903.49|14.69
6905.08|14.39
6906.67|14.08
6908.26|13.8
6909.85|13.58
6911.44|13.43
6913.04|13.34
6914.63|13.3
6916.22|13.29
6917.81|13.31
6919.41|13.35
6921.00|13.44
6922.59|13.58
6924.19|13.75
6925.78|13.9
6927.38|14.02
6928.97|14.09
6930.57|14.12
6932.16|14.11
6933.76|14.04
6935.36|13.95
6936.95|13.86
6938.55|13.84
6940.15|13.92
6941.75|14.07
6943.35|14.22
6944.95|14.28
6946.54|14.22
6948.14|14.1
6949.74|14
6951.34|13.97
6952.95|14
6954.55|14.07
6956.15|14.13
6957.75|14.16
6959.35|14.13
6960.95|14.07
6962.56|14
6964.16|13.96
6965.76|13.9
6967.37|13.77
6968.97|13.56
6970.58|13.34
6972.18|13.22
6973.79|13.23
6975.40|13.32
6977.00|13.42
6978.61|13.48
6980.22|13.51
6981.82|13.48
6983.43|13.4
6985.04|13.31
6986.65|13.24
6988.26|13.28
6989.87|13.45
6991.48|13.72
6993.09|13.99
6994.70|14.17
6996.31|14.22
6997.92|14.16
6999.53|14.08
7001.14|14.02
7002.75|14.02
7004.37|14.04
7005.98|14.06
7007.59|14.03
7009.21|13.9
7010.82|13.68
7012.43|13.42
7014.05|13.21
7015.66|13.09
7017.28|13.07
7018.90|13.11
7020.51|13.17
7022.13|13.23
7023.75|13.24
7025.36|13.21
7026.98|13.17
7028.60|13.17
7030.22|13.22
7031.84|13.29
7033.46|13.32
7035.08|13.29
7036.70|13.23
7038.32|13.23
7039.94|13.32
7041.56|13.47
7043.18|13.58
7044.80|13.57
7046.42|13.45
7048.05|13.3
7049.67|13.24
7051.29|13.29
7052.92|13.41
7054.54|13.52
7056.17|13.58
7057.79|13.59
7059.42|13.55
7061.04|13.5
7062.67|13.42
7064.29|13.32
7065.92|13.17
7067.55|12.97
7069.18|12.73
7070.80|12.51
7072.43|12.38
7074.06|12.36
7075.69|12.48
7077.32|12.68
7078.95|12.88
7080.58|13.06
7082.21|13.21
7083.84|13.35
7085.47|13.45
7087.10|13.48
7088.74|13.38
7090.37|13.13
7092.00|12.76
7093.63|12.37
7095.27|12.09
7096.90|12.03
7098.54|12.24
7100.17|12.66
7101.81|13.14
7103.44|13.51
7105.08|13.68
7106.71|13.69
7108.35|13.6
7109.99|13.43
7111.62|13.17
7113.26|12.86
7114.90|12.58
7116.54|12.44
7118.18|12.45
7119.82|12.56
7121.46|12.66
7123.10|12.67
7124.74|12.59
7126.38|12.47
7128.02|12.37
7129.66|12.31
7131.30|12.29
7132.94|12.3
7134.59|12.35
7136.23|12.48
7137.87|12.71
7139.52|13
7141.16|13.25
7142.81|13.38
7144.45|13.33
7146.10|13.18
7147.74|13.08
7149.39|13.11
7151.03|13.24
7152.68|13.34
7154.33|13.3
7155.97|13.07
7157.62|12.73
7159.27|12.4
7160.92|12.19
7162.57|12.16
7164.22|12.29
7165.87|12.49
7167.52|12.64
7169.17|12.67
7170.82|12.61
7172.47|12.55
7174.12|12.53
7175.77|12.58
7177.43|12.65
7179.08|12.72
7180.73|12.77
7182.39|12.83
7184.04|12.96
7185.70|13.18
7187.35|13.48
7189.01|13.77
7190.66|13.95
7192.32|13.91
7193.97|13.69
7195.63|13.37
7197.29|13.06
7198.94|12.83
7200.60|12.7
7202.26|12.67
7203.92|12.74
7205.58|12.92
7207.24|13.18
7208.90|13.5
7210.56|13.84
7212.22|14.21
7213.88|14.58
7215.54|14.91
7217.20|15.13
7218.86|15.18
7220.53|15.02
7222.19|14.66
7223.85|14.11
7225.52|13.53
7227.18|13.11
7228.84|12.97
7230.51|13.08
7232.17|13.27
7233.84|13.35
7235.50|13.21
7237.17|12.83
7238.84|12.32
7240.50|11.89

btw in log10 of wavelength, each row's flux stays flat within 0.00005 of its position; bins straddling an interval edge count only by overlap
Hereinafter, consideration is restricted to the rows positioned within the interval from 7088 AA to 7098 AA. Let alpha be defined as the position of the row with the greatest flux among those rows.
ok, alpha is 7088.74 AA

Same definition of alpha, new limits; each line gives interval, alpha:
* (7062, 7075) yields 7062.67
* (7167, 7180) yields 7179.08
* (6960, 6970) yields 6960.95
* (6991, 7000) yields 6996.31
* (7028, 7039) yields 7033.46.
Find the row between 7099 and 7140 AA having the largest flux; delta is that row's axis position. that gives 7106.71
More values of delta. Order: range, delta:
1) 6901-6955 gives 6901.90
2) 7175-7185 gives 7184.04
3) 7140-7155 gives 7142.81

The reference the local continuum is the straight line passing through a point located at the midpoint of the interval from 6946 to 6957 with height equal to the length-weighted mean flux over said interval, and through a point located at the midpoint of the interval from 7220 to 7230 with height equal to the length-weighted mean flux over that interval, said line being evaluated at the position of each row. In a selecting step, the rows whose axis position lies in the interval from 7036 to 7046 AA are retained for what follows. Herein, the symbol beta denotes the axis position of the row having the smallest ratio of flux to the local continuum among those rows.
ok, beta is 7036.70 AA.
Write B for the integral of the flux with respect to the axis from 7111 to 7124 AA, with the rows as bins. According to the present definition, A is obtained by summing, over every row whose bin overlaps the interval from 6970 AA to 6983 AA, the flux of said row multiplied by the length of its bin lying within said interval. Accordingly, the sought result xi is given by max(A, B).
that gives 174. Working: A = 174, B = 165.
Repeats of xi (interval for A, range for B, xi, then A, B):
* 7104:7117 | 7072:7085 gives 172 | 172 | 167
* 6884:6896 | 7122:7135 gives 170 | 170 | 162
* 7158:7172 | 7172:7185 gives 174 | 174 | 165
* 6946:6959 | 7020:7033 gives 183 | 183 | 172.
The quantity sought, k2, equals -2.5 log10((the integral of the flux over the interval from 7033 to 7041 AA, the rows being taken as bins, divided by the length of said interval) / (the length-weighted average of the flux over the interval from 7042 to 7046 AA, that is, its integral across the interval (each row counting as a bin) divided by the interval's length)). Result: 0.02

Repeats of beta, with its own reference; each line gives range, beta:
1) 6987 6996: 6988.26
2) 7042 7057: 7049.67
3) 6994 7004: 7001.14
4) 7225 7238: 7237.17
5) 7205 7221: 7205.58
